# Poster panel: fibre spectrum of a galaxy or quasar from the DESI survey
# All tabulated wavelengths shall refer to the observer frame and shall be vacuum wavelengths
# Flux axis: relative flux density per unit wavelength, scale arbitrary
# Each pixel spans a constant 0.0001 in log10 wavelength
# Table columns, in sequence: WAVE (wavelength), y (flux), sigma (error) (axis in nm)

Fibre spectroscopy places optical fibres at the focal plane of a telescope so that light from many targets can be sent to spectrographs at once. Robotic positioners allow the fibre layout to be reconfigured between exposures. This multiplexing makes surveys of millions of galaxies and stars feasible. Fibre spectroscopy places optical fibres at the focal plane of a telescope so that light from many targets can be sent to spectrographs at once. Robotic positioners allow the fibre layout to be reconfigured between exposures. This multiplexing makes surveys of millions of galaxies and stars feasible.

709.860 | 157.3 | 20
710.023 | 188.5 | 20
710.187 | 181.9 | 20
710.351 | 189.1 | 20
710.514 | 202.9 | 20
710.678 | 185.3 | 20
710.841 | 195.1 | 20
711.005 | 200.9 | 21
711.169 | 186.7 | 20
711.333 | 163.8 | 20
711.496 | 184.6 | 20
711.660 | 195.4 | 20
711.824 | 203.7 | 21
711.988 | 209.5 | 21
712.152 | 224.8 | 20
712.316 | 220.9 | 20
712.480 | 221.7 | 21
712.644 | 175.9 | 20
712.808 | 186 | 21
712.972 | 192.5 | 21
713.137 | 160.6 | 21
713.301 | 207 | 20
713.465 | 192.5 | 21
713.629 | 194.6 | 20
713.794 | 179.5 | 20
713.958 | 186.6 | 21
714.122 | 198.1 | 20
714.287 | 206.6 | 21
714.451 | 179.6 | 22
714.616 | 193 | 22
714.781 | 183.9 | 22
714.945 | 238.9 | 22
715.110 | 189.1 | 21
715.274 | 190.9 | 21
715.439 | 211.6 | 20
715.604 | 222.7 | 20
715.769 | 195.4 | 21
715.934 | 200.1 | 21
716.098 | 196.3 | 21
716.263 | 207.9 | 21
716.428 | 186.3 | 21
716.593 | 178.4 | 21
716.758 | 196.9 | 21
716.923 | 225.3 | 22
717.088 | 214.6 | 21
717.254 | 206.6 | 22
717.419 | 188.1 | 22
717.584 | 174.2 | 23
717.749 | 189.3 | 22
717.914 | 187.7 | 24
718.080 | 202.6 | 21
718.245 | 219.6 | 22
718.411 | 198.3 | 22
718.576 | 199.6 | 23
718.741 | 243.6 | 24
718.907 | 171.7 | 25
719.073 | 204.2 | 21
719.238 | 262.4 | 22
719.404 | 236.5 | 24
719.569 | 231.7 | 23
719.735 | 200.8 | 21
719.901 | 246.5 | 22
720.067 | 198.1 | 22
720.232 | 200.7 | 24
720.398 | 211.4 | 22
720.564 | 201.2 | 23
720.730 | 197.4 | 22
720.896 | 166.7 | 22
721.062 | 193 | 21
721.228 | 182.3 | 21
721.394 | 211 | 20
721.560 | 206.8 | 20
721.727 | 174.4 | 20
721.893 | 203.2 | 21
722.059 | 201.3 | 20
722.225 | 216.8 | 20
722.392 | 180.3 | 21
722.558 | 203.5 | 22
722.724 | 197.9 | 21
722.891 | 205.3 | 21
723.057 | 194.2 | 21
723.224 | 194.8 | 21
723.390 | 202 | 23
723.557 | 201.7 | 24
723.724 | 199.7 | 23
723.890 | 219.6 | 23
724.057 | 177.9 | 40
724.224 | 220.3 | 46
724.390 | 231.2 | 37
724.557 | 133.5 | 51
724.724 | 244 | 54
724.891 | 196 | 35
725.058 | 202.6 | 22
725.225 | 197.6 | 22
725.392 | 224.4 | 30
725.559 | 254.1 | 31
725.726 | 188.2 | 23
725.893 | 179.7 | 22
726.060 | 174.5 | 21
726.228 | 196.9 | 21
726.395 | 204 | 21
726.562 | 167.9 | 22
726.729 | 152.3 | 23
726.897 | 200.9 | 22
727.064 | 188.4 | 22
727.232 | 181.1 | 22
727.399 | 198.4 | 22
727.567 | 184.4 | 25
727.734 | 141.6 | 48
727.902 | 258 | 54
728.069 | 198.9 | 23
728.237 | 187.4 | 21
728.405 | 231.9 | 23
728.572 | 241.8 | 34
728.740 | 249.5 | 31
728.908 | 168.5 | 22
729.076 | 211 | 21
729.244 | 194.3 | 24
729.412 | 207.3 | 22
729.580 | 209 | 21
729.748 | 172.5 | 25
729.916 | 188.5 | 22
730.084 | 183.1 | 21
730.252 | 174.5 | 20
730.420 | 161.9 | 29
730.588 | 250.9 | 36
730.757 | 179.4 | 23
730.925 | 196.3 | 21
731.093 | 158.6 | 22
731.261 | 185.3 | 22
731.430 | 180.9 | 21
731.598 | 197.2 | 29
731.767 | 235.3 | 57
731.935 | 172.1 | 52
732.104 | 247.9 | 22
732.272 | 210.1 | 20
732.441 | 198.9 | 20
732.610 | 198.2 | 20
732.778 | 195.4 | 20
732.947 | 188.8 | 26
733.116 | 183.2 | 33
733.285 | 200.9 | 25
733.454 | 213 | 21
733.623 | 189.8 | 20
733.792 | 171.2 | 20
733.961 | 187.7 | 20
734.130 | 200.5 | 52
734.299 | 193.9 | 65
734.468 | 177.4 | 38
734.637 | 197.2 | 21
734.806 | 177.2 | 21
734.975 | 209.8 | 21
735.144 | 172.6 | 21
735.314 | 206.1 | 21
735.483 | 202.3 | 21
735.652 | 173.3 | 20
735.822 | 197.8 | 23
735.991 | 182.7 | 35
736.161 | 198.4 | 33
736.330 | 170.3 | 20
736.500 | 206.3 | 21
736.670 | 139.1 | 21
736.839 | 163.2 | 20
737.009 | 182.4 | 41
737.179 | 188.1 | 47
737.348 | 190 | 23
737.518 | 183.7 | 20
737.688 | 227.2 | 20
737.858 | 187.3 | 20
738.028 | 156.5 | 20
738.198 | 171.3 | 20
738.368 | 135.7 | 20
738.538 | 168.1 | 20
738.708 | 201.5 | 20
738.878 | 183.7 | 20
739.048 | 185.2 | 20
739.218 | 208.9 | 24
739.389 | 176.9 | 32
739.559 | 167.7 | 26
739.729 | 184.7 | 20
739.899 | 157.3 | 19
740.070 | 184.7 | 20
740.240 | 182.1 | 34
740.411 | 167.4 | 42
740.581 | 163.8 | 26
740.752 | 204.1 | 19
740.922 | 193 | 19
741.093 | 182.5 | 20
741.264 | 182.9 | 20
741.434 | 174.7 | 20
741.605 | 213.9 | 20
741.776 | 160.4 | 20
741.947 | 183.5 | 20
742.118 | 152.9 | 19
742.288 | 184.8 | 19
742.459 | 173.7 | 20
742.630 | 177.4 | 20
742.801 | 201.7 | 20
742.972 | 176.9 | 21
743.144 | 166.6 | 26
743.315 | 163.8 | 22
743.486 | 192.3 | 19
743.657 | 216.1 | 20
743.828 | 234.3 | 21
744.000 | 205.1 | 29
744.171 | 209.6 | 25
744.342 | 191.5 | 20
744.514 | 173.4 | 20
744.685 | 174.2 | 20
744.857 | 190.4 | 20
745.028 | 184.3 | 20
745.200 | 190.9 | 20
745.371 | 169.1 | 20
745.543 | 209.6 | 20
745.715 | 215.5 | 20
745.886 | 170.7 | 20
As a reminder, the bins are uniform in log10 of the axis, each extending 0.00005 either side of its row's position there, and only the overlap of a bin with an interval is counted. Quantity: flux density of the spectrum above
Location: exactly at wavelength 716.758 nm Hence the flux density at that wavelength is 196.9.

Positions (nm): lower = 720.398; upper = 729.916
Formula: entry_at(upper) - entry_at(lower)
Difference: -23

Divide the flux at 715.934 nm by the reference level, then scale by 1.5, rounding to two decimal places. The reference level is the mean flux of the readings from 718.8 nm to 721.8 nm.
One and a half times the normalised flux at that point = 1.46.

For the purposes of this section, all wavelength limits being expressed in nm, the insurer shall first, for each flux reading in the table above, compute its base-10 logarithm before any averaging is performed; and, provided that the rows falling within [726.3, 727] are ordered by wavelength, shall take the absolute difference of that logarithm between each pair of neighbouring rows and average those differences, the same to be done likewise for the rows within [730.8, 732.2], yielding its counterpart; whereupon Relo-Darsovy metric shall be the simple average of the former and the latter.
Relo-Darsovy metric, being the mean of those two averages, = 0.0826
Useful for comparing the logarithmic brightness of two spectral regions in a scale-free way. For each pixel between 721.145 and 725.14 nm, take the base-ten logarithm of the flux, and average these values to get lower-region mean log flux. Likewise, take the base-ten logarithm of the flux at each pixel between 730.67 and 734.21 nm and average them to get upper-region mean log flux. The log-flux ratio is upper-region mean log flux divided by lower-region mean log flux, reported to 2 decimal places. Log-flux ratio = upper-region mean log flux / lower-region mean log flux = 1.00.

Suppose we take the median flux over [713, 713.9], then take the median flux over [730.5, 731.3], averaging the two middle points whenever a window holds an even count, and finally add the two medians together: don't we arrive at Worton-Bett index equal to 378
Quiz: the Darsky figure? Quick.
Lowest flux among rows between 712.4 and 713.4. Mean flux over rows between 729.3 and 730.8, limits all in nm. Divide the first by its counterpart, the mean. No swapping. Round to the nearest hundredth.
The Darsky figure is 0.84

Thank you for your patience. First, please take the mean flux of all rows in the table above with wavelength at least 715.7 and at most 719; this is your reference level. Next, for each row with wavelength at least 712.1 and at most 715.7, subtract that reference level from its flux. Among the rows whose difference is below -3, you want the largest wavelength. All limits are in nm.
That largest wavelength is 715.274 nm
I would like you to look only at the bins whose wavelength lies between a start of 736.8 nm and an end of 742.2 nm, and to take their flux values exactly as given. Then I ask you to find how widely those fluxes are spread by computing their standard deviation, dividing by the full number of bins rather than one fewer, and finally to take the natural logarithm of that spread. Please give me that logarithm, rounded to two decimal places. 2.92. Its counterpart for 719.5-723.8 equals 2.75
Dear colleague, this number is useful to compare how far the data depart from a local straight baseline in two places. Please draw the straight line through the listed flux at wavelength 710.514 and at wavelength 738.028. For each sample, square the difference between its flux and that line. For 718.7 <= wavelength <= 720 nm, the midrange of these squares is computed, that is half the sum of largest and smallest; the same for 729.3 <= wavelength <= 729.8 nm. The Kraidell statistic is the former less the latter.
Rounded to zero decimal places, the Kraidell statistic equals 2110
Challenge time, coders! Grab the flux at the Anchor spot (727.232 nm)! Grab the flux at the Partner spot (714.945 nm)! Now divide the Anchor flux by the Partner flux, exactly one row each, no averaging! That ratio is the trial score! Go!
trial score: 0.76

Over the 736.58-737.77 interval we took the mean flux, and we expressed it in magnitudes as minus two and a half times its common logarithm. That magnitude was -5.65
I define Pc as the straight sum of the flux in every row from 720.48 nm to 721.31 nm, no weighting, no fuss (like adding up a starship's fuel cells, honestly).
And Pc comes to 941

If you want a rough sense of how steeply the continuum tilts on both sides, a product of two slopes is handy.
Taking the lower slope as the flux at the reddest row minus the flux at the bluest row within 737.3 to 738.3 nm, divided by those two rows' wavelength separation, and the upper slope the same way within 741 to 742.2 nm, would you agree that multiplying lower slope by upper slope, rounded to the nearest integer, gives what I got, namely 635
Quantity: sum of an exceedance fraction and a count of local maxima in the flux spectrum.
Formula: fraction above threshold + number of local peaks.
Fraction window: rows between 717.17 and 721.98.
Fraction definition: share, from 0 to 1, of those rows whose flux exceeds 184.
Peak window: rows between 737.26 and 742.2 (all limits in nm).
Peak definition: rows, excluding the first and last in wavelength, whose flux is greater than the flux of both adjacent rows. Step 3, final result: 10.8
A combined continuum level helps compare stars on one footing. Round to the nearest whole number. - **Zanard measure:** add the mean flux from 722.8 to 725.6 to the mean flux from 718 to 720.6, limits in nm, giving 420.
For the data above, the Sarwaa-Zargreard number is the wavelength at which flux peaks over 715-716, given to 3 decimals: 715.604 nm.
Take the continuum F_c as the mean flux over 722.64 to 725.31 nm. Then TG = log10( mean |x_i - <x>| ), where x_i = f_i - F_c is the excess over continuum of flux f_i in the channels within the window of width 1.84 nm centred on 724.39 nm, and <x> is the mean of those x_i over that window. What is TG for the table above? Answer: 1.29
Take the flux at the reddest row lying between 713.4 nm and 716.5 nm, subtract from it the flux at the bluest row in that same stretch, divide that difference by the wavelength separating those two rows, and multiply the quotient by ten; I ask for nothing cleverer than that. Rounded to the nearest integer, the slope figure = -21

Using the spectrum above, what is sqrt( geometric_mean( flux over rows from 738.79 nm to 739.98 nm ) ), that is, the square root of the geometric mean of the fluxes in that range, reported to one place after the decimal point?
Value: 13.4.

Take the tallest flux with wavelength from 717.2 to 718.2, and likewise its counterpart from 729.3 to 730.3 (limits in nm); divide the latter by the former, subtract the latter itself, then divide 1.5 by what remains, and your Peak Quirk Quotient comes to -0.0072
